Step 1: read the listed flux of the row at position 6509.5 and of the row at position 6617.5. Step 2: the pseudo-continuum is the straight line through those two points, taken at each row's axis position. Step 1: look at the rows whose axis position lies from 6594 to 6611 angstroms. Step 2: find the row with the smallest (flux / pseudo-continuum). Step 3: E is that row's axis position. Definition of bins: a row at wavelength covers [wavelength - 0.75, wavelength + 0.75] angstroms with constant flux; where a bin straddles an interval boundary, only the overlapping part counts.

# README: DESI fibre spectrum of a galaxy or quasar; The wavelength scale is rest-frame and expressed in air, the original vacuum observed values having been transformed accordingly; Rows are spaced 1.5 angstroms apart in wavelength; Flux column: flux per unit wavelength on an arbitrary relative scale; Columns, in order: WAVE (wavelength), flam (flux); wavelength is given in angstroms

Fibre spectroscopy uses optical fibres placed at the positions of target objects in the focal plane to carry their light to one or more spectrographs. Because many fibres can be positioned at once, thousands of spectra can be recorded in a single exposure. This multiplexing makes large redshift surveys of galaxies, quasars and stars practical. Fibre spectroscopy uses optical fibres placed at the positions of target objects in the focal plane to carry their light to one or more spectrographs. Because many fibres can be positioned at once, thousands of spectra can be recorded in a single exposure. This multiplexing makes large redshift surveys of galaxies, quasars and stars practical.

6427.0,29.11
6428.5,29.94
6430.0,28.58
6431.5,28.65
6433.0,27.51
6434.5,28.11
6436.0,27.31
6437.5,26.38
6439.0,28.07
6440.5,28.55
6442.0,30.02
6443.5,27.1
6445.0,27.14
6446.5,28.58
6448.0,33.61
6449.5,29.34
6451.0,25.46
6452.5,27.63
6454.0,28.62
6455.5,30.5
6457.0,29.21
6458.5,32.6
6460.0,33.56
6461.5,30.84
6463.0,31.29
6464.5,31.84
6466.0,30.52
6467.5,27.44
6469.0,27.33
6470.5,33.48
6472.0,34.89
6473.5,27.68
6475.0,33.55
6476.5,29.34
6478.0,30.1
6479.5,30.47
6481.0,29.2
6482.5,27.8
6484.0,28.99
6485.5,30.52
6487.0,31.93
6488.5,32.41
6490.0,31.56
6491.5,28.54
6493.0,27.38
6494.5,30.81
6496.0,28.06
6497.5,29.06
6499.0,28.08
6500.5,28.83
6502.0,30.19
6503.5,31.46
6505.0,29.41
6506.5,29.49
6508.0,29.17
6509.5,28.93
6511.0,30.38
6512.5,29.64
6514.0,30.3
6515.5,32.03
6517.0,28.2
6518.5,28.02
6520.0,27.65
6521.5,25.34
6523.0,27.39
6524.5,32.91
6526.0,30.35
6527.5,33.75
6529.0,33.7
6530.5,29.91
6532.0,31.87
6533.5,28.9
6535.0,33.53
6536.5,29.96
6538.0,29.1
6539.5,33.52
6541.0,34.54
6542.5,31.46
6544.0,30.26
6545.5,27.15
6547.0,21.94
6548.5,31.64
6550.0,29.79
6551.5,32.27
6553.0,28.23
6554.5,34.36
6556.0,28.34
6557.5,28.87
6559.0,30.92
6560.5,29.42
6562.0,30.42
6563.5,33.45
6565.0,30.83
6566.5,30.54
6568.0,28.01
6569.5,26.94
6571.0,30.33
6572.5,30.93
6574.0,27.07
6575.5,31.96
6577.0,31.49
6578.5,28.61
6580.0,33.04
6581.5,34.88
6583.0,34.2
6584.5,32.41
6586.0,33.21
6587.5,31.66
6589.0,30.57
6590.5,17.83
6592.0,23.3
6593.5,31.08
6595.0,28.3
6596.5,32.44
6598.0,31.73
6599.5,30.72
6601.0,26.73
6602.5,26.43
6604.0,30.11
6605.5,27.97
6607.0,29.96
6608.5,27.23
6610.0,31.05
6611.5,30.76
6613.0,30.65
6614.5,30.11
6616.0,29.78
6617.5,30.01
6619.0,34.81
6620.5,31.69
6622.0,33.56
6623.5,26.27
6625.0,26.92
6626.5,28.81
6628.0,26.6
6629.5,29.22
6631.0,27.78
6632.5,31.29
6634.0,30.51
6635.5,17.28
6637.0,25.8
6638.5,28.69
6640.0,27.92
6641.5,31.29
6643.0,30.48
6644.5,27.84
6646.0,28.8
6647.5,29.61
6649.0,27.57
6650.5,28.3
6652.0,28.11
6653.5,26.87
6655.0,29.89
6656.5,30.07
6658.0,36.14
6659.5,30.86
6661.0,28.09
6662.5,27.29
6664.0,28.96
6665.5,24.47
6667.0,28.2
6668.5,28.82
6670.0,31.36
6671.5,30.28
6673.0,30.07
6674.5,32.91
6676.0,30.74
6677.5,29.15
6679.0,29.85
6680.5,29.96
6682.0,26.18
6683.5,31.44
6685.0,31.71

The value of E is 6602.5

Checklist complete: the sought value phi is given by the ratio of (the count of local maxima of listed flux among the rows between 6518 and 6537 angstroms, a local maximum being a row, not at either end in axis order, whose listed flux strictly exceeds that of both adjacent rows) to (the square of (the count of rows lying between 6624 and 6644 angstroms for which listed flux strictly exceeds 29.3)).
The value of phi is 0.250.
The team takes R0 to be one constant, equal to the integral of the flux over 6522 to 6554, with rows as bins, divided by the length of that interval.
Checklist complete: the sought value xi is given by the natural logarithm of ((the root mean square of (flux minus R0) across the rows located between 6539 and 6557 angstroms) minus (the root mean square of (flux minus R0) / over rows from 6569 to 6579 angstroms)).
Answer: 0.2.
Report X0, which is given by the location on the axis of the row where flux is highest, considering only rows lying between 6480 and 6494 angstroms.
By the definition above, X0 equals 6488.5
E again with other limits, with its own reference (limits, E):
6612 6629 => 6623.5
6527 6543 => 6533.5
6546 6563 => 6547.0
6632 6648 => 6635.5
